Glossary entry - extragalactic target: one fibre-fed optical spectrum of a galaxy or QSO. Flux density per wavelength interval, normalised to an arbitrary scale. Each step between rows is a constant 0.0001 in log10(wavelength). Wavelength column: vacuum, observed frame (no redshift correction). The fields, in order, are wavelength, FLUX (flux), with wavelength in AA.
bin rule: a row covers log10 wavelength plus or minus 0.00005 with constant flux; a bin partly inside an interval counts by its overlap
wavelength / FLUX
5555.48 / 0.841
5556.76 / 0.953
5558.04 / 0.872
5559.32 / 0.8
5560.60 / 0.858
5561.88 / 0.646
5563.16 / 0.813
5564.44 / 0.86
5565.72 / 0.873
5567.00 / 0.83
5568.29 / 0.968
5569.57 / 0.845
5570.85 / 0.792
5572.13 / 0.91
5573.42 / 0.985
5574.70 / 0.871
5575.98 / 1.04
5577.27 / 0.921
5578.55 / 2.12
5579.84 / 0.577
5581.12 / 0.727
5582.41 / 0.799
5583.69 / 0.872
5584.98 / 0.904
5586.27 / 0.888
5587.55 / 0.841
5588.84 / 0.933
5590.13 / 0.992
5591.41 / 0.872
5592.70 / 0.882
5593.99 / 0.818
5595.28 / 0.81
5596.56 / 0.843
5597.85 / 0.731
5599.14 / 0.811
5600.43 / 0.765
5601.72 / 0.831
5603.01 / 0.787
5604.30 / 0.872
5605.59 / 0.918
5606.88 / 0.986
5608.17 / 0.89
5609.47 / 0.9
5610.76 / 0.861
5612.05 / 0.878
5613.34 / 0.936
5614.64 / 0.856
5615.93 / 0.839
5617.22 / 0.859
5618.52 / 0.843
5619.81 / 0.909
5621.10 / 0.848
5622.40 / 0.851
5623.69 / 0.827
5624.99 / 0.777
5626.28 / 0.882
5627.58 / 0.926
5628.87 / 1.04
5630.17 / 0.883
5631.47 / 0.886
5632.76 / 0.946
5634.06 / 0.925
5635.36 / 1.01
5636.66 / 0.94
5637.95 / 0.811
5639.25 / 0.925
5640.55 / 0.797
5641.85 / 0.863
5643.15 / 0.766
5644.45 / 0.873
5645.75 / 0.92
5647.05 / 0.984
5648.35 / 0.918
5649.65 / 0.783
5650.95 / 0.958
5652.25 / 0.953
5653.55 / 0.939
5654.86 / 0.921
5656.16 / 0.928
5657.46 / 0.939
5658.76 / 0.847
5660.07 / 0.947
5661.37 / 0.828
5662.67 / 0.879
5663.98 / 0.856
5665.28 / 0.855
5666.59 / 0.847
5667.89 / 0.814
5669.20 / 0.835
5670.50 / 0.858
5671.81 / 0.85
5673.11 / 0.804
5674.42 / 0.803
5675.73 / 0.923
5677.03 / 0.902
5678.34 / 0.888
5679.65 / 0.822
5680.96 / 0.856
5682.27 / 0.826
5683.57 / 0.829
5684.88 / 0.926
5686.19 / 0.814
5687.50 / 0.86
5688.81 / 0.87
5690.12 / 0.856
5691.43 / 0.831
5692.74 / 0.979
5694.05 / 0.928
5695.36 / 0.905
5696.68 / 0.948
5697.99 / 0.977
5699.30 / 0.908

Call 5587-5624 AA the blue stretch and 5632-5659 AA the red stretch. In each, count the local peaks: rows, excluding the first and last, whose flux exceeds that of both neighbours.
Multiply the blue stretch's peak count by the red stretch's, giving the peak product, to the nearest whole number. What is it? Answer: 66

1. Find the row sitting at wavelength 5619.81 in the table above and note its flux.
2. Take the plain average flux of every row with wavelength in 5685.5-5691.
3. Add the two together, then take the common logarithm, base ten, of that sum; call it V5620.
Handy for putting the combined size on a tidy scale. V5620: 0.245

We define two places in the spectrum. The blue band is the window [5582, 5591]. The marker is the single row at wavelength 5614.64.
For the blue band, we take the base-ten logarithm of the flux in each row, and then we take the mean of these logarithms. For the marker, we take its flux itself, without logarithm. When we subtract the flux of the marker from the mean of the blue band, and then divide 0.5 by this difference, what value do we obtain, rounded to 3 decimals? -0.551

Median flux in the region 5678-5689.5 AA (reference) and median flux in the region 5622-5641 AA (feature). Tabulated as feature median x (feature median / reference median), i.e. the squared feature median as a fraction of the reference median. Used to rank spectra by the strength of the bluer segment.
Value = 0.917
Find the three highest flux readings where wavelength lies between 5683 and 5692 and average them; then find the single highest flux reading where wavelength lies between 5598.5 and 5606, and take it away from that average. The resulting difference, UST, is -0.03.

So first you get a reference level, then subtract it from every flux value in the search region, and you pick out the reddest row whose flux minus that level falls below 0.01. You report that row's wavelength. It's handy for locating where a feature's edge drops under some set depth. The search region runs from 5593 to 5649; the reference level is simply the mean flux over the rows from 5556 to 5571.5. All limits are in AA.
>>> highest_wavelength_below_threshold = 5643.15 AA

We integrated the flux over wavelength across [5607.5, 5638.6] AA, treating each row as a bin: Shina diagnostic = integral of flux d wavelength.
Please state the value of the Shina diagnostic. 28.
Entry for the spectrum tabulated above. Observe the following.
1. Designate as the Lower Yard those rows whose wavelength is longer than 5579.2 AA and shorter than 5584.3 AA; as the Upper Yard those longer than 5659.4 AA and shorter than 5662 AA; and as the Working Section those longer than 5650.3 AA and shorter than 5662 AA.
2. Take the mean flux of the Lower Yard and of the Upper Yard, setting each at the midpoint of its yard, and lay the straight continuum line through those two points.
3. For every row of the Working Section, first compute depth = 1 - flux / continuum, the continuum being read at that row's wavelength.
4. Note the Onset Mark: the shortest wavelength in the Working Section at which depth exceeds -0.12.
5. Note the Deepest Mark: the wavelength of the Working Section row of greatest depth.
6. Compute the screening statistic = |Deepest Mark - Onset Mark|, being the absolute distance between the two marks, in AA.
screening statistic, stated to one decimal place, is 10.4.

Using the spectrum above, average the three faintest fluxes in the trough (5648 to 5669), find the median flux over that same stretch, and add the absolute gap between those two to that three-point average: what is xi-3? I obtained 0.90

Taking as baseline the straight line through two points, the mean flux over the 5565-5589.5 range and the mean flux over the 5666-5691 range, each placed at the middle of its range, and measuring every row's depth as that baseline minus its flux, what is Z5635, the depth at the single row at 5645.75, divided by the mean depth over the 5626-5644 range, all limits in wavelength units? 3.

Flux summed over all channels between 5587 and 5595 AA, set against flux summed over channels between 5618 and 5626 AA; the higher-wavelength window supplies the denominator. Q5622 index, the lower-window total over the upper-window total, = 1.06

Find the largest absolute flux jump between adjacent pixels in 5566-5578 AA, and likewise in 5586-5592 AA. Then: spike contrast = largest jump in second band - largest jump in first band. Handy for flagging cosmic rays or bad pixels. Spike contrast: -0.05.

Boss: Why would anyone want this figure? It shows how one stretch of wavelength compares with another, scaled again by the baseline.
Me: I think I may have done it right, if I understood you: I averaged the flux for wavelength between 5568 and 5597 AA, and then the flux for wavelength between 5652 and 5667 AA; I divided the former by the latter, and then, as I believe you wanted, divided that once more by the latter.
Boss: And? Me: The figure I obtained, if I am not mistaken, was 1.15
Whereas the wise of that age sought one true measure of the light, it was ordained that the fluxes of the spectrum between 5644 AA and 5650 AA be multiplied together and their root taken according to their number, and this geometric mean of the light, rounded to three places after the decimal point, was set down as 0.893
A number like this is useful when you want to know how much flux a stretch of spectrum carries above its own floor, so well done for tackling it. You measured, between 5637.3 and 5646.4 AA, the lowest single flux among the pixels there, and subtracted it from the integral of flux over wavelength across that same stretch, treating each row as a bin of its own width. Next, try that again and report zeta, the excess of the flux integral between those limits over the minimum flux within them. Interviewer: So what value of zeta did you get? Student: 7.0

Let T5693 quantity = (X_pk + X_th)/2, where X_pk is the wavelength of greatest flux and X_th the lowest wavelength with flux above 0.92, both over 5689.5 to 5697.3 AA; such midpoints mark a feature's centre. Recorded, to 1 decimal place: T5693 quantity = 5692.7 AA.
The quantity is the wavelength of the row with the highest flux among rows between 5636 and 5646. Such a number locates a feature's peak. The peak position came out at 5636.66 AA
